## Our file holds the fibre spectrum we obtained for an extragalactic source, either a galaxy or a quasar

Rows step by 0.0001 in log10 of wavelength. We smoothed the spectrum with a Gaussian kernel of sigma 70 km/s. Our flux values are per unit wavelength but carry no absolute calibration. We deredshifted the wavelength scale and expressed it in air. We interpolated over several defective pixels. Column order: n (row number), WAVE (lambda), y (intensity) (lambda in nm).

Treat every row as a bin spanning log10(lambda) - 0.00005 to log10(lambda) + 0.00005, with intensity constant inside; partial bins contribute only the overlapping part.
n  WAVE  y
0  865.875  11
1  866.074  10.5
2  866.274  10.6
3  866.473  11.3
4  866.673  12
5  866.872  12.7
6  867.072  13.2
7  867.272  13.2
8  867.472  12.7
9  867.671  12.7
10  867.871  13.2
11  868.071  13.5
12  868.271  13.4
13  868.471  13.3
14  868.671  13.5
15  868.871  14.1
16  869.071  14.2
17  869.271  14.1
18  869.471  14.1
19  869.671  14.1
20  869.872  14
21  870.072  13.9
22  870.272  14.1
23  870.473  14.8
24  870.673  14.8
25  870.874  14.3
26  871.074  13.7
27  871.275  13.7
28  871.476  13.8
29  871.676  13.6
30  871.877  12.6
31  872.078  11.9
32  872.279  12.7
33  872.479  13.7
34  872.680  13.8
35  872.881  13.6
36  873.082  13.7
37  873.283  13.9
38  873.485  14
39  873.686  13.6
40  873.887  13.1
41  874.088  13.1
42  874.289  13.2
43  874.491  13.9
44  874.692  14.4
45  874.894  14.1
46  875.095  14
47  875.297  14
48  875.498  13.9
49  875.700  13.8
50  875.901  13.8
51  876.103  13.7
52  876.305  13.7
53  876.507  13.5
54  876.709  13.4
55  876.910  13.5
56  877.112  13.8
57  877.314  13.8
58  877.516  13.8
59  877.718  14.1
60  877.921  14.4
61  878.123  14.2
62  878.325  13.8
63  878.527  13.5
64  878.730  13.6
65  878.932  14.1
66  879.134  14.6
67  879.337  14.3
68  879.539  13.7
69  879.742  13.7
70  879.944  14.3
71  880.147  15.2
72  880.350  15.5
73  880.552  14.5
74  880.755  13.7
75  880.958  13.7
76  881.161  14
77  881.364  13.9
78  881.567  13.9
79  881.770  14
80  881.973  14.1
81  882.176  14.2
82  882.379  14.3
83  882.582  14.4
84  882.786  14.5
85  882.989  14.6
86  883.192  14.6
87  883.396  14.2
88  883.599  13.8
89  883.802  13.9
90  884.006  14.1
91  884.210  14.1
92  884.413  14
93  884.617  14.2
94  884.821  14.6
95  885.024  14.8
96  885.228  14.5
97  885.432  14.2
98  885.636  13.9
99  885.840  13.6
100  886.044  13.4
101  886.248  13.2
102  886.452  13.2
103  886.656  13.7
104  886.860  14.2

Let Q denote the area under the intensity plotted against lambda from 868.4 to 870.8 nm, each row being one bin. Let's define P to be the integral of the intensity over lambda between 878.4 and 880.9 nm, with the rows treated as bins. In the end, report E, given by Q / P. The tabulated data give 0.95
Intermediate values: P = 35.5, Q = 33.8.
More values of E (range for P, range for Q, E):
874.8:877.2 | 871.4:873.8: 0.97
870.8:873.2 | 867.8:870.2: 1.03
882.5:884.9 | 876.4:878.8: 0.97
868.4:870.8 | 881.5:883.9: 1.01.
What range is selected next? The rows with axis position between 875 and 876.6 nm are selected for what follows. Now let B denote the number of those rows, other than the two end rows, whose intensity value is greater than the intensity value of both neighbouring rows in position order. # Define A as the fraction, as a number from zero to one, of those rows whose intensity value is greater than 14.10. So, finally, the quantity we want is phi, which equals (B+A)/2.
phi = 0.00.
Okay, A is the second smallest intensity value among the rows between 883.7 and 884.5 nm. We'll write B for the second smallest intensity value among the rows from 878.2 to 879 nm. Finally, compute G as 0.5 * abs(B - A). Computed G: 0.20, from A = 14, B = 13.6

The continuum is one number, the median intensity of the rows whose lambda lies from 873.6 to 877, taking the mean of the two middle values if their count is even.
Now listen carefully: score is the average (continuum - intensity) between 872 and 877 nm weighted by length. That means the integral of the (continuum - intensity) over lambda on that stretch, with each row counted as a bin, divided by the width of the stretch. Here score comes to 0.1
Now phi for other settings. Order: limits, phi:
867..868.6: 0.50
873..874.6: 0.50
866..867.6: 0.00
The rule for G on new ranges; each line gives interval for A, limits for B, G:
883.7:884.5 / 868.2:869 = 0.30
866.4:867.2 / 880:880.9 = 1.25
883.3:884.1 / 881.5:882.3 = 0.05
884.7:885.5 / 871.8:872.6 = 0.95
